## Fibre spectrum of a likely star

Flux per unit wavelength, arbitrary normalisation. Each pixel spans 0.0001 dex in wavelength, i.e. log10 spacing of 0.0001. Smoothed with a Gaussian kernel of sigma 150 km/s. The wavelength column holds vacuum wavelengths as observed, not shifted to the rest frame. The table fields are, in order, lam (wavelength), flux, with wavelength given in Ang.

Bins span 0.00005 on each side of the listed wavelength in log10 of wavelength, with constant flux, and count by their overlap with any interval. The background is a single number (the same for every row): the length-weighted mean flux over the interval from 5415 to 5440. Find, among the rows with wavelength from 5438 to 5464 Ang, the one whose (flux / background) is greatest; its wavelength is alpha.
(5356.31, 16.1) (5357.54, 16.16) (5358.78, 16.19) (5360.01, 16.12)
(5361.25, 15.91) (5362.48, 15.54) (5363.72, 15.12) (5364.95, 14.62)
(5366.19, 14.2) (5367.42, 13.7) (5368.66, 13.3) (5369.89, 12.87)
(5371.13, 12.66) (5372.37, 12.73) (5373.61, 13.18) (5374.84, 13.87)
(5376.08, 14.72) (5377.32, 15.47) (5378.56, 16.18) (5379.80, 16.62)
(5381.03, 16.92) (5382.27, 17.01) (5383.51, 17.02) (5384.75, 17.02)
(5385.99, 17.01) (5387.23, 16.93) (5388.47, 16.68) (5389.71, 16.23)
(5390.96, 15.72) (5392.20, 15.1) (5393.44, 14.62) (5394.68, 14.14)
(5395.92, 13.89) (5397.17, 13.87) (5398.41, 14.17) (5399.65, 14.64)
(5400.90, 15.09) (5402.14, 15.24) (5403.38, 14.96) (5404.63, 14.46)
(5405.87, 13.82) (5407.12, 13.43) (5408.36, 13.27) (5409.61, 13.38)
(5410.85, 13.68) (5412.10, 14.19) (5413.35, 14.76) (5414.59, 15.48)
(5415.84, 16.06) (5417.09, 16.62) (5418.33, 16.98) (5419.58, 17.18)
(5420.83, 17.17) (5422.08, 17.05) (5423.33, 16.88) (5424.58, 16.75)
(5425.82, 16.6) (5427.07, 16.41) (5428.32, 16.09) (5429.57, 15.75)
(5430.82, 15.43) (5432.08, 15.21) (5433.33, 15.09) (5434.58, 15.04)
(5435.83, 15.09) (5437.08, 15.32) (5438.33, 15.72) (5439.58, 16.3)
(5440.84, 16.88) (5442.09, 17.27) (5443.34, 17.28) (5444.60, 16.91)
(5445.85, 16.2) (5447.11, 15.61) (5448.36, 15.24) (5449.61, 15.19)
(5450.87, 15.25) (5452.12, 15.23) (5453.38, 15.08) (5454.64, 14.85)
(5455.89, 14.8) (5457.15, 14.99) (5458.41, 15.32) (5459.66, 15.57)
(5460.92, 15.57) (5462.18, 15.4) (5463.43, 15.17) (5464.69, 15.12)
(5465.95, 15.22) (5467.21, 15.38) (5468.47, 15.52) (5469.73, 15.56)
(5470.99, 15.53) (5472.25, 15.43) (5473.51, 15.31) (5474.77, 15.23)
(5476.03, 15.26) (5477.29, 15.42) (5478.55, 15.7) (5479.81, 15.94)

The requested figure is 5443.34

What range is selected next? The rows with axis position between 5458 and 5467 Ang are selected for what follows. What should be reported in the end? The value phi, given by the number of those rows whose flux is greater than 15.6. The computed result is 0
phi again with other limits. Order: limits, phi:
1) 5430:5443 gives 4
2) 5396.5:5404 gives 0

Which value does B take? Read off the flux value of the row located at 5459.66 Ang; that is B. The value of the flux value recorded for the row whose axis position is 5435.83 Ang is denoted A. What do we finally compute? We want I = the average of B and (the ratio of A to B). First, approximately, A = 15.09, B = 15.57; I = 8.3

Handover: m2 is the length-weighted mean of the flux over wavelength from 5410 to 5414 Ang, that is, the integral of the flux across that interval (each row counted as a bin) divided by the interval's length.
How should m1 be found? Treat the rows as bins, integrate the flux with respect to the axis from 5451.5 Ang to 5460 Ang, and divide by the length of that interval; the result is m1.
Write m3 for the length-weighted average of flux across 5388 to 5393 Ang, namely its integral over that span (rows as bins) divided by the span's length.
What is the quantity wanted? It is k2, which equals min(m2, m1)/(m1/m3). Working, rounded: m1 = 15.1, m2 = 14.2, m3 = 16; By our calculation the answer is 14.9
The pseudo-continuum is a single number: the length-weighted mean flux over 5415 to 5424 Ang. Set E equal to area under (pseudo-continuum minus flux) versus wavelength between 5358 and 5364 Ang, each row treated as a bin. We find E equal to 6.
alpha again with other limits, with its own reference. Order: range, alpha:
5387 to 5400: 5387.23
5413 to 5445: 5443.34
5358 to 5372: 5358.78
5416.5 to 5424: 5419.58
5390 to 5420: 5419.58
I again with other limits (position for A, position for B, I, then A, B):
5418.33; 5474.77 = 8.2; 16.98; 15.23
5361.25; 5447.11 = 8.3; 15.91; 15.61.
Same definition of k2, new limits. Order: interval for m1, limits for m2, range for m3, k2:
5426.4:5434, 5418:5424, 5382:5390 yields 16.9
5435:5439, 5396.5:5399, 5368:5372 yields 11.7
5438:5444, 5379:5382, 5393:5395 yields 14.4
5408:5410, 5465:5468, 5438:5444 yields 16.7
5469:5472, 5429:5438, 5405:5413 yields 13.5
